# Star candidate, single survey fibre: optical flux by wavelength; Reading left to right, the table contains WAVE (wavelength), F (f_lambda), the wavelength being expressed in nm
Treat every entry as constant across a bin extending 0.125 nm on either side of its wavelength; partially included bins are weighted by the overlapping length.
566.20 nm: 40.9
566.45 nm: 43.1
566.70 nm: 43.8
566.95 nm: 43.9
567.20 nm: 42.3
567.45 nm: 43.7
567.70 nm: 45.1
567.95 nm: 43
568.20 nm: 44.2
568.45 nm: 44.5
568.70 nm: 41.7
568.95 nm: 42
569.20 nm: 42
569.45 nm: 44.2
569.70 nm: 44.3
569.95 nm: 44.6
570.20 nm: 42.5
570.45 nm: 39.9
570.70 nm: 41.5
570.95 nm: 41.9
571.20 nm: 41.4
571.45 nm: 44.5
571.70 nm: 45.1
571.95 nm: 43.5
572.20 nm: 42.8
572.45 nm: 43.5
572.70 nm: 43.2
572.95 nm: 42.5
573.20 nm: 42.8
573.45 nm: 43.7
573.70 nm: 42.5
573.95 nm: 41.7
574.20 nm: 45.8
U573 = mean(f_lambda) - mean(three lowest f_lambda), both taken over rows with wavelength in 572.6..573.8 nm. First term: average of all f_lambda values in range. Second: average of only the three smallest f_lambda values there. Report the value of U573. 0.34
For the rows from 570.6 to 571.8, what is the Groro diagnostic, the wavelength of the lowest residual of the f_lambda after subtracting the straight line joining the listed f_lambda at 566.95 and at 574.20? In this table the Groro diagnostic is 571.20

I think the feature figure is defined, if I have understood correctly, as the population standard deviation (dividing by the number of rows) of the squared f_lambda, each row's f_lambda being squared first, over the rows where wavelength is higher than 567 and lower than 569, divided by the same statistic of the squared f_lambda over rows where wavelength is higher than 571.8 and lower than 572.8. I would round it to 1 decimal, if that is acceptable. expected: 4.1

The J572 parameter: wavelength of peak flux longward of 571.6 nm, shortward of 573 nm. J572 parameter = 571.70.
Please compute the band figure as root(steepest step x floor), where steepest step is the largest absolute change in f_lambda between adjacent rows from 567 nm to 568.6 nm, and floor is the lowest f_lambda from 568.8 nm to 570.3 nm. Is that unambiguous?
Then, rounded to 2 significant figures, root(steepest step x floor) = 9.4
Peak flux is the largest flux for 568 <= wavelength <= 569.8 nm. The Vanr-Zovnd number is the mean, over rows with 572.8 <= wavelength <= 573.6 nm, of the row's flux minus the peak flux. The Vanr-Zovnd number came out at -1.5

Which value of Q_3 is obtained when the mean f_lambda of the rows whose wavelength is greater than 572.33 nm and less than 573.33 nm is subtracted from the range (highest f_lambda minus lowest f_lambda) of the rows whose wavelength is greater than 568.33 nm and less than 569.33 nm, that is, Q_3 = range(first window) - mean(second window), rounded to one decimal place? -40.2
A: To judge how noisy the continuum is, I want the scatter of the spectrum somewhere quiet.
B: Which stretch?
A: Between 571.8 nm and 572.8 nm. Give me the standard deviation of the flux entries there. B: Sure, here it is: 0.3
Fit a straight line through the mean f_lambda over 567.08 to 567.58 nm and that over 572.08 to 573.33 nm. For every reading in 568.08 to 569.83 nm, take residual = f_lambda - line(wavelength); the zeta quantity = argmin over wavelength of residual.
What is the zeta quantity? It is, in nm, 568.70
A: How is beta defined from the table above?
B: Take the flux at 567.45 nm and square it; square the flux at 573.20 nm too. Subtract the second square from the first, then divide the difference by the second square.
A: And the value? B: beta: 0.04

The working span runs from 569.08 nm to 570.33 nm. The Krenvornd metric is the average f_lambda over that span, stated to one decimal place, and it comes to 43.5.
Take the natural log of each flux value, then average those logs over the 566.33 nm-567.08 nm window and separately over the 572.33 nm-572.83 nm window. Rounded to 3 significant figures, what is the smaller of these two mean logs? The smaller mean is 3.77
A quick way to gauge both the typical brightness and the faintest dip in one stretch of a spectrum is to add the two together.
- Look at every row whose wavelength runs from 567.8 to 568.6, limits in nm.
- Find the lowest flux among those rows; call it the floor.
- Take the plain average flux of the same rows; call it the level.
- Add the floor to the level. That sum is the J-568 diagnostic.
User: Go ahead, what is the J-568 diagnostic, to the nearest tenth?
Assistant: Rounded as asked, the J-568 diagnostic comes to 86.9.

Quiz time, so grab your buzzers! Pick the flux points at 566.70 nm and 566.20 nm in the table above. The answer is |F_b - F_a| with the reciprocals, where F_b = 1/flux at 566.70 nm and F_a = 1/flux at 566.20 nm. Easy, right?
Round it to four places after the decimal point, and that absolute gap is 0.0016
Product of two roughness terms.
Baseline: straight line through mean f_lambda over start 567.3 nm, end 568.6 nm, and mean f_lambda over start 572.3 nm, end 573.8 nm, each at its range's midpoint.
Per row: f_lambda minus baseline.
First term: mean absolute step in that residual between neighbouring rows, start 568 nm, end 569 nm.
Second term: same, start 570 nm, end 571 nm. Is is 1.8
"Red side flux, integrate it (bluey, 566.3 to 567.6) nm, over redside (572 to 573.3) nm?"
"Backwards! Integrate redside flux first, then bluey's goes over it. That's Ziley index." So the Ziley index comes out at 1.01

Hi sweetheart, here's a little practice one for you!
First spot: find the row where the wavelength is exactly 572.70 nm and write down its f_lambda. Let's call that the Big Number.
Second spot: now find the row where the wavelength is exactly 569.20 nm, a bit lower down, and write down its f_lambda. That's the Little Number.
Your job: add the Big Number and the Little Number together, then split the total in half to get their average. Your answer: 42.6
